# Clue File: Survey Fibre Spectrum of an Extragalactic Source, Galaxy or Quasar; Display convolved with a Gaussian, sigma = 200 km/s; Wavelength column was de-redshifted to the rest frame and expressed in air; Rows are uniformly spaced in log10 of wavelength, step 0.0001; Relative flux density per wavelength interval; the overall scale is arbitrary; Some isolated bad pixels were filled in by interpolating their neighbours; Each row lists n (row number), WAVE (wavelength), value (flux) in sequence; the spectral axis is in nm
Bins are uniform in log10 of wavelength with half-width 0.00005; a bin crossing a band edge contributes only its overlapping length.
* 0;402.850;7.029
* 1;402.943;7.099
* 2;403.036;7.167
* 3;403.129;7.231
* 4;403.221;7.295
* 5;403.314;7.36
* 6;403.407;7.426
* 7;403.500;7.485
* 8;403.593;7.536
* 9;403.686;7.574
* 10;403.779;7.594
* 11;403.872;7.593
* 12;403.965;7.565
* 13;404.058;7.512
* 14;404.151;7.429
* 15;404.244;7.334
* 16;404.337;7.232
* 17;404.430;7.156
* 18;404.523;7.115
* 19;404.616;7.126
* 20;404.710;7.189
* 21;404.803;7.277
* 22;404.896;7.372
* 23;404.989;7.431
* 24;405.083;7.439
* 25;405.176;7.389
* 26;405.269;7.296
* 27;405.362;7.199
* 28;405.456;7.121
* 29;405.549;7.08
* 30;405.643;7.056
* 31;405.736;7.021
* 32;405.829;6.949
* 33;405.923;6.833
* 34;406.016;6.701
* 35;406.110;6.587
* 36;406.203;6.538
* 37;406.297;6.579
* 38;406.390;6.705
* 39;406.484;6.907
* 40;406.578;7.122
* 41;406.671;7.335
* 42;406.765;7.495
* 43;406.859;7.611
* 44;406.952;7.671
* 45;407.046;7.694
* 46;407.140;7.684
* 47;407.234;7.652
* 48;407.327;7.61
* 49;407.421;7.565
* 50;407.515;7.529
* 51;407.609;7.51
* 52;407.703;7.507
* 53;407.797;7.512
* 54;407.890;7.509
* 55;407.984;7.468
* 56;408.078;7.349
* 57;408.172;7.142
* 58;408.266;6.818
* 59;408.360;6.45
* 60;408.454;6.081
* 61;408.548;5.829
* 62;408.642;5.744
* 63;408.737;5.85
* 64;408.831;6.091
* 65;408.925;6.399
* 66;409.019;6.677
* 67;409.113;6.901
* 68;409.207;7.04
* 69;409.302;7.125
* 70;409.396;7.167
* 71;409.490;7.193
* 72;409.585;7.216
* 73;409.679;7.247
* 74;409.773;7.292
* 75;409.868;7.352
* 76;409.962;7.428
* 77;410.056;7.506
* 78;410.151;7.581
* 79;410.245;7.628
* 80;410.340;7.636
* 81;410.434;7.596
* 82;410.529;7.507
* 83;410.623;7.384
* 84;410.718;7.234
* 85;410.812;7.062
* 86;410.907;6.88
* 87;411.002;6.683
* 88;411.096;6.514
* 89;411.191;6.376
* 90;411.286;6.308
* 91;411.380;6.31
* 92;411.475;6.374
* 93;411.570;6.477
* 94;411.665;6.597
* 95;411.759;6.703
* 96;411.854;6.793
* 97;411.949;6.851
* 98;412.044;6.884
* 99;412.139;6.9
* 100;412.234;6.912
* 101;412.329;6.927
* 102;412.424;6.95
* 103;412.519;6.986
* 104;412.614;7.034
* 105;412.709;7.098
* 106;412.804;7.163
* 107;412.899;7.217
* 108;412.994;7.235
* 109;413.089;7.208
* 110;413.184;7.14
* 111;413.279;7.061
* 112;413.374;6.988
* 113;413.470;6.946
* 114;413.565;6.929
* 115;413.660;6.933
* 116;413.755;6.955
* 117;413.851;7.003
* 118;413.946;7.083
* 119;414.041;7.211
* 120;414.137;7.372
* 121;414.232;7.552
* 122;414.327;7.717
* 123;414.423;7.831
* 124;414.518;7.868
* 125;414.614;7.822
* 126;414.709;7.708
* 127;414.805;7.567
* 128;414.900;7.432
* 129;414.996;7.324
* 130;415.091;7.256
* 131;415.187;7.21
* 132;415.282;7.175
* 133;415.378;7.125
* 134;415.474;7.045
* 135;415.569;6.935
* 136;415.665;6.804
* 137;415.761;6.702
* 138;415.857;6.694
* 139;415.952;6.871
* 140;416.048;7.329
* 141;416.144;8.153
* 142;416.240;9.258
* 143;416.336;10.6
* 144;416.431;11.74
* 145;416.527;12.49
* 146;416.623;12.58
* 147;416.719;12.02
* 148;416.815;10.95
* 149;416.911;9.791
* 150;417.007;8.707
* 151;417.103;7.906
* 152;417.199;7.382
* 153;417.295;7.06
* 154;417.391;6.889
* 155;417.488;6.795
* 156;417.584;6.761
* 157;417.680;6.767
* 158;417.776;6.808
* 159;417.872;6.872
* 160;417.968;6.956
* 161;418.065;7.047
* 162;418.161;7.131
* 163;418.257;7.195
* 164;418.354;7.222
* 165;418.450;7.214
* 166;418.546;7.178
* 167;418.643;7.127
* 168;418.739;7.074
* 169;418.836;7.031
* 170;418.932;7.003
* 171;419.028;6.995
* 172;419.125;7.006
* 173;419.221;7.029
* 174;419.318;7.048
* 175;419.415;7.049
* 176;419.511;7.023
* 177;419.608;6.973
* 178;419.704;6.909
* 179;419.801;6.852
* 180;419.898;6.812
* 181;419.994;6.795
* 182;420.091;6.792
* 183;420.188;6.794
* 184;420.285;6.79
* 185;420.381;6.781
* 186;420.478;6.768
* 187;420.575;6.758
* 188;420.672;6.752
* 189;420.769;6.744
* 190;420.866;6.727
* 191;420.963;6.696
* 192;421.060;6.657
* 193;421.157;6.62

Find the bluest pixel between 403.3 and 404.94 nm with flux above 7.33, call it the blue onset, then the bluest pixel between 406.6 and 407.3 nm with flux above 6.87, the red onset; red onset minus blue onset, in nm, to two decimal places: 3.36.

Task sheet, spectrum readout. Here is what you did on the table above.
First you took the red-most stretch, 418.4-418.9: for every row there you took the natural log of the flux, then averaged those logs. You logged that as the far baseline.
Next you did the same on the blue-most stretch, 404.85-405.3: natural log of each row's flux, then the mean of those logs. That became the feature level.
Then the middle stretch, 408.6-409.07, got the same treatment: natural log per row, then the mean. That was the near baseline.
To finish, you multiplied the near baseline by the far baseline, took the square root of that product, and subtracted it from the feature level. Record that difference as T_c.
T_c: 0.112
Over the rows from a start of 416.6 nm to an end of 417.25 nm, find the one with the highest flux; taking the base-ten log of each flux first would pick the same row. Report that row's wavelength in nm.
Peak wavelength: 416.623 nm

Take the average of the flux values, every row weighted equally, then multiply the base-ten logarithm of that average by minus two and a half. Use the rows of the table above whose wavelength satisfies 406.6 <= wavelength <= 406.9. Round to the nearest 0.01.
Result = -2.18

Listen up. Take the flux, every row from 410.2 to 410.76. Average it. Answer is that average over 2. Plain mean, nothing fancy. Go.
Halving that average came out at 3.75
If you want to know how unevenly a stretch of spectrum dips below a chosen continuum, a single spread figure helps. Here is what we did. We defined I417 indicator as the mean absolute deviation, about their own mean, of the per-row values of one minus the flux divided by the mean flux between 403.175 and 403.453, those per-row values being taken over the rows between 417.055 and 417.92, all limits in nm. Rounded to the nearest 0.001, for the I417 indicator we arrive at 0.038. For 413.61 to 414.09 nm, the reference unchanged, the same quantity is 0.012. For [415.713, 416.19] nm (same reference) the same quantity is 0.064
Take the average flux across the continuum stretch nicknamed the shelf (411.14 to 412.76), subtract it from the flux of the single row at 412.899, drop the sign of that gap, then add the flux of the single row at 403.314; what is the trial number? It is 7.8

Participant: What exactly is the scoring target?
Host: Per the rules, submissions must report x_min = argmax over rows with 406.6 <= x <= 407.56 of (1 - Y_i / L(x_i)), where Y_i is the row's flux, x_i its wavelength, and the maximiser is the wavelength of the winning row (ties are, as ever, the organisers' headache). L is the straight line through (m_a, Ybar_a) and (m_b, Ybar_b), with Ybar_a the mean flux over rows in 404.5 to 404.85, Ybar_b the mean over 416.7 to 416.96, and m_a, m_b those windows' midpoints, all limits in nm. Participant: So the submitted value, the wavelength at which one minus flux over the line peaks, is 407.515 nm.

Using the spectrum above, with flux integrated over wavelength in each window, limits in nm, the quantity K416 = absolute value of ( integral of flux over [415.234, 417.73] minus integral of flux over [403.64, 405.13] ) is 10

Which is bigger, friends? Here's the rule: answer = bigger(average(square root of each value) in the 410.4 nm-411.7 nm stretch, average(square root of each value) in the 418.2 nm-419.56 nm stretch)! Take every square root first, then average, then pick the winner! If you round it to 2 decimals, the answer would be 2.66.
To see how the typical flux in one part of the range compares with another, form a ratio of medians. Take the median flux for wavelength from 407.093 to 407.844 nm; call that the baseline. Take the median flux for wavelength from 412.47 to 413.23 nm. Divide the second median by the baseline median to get 0.95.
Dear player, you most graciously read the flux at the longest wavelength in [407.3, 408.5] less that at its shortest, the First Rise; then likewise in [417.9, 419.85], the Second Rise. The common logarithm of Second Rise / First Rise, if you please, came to -1.2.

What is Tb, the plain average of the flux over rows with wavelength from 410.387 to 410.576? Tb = 7.55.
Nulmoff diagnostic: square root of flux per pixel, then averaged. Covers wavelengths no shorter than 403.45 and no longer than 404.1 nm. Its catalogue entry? 2.75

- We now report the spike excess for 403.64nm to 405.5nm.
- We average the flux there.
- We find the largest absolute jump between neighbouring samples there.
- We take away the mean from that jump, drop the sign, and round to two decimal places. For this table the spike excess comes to 7.25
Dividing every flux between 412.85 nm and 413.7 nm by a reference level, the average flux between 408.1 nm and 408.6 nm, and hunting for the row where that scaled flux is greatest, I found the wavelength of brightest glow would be 412.994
